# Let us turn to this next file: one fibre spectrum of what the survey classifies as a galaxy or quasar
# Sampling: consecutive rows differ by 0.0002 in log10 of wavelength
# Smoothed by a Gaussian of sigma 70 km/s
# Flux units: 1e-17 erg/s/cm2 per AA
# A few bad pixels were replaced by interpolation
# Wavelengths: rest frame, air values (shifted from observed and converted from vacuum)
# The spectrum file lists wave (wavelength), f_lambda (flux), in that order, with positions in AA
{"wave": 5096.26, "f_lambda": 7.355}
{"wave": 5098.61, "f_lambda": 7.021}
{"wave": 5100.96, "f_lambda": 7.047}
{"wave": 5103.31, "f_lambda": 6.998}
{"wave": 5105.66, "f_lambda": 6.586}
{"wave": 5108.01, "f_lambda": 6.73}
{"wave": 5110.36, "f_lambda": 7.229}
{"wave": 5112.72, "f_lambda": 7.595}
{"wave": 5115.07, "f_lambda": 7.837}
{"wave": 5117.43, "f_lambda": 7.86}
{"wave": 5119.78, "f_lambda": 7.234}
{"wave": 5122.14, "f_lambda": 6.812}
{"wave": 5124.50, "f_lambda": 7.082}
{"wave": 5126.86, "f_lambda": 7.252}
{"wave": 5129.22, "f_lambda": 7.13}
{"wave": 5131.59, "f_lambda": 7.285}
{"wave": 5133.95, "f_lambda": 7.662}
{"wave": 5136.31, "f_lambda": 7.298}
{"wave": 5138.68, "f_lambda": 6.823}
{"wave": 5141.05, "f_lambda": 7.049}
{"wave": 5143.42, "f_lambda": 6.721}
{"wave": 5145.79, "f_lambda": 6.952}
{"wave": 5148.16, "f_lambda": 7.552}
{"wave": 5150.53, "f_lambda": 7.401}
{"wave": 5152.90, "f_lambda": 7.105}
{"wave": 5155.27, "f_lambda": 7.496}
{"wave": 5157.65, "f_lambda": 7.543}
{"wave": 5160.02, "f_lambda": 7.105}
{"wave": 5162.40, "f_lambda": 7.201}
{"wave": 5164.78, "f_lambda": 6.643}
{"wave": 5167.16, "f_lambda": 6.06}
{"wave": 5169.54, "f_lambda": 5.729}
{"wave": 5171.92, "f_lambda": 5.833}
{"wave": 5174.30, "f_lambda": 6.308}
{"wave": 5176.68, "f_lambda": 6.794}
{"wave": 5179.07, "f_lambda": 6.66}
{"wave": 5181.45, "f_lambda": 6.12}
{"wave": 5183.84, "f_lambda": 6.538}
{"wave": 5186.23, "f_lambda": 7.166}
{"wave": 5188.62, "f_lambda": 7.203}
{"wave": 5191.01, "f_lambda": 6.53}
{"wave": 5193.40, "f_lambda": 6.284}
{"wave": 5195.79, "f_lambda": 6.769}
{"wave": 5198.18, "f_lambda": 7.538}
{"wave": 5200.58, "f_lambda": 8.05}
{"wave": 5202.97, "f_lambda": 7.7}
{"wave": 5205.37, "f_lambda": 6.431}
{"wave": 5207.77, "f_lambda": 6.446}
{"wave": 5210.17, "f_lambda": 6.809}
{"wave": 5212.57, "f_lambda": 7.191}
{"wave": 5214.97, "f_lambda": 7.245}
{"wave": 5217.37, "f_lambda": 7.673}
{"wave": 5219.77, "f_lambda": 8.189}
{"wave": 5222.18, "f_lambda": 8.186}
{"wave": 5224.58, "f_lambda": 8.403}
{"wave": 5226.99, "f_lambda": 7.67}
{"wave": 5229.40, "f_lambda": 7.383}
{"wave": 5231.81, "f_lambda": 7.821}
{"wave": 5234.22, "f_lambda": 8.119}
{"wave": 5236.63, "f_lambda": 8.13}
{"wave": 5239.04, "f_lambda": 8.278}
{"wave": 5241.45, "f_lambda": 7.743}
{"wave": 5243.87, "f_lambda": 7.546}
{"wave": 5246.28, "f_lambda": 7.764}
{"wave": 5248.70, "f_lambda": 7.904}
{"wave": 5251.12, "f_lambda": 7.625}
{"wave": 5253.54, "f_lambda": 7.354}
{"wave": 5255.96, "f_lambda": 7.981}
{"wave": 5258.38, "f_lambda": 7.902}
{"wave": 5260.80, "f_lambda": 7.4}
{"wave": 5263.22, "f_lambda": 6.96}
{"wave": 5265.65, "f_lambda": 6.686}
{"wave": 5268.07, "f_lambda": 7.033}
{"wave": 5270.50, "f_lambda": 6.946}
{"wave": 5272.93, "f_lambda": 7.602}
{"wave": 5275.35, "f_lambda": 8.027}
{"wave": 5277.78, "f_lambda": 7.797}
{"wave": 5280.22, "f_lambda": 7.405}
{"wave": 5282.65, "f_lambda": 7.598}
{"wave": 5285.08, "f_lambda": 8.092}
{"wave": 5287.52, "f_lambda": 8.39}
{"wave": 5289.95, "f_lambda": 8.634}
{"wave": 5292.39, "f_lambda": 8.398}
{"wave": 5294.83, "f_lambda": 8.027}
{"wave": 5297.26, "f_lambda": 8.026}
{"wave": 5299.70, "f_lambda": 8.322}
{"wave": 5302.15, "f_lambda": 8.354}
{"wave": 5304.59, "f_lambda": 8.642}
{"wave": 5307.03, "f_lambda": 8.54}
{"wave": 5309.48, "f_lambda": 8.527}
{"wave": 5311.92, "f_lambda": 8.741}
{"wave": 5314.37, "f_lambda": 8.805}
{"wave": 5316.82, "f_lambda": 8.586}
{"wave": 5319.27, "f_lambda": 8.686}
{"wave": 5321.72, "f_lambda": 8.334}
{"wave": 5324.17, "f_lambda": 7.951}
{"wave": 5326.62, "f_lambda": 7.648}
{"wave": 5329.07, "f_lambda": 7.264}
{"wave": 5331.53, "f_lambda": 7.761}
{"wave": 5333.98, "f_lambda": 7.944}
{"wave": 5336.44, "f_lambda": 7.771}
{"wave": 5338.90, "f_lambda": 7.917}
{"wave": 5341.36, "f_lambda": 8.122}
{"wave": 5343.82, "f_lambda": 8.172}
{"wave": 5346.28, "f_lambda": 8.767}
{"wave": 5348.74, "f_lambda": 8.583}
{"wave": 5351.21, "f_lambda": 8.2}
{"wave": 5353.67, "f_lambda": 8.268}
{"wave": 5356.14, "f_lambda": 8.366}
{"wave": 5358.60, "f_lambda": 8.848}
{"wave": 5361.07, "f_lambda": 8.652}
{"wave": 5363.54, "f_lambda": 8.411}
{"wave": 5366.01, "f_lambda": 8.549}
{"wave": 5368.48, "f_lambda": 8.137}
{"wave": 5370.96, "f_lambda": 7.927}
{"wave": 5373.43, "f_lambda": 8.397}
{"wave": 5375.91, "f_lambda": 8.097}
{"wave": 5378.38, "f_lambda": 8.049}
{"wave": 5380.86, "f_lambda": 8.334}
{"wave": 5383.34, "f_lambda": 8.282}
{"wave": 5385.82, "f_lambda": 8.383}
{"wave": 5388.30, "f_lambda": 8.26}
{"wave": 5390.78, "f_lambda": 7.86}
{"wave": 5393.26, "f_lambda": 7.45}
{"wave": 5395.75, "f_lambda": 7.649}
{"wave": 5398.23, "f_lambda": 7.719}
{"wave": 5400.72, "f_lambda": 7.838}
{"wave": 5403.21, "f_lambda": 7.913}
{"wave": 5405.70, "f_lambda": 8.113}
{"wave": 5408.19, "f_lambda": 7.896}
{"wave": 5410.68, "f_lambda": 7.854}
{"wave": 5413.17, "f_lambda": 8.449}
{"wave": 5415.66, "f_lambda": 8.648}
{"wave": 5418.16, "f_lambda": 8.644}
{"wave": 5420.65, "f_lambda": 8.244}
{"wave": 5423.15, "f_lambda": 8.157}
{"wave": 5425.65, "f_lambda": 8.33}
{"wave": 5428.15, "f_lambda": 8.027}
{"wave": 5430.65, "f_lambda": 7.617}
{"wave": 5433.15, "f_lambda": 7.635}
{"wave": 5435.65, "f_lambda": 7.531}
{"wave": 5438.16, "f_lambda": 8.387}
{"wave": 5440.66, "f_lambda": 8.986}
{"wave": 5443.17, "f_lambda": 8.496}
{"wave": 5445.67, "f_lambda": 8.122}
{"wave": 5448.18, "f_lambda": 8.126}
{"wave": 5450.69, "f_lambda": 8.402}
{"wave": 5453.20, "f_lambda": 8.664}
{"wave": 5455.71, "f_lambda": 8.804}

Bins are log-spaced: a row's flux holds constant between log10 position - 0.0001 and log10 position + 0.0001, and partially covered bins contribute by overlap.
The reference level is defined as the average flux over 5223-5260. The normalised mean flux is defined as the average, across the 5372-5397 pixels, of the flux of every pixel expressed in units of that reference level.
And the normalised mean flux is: 1.03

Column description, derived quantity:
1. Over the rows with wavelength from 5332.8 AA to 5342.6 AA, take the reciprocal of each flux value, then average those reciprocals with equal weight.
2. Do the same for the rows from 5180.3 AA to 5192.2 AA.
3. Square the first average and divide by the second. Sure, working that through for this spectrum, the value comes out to 0.106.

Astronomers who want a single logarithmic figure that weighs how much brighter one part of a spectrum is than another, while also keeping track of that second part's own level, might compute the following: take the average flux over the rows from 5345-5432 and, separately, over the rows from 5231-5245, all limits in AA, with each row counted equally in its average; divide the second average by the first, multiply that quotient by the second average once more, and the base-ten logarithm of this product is 0.89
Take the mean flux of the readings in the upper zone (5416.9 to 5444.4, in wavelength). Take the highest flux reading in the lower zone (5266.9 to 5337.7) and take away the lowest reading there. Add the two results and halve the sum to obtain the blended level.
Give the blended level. 5.0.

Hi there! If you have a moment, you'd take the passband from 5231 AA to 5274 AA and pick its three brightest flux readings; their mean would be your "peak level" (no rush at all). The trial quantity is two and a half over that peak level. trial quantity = 0.306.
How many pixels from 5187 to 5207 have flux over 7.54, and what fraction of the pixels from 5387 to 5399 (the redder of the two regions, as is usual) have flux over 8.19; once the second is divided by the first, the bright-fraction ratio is 0.10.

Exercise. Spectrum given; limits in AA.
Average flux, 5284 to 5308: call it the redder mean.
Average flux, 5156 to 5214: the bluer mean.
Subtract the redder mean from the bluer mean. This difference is -1.6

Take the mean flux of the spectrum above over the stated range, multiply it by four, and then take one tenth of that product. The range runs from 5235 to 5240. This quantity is 3.28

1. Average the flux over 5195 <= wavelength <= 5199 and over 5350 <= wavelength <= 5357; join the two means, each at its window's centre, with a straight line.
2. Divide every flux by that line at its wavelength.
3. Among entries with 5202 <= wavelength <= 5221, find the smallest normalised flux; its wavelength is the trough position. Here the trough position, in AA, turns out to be 5207.77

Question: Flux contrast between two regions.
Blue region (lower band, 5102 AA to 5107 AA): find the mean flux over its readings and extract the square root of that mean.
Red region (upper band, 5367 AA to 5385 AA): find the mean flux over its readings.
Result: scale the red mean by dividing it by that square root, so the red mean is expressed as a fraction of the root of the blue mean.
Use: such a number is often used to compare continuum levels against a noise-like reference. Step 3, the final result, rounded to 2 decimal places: 3.14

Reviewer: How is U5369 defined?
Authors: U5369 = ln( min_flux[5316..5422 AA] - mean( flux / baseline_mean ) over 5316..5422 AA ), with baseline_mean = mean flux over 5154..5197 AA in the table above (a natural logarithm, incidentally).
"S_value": 1.80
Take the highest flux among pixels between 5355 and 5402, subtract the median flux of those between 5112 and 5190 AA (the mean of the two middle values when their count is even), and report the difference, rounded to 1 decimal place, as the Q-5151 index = 1.7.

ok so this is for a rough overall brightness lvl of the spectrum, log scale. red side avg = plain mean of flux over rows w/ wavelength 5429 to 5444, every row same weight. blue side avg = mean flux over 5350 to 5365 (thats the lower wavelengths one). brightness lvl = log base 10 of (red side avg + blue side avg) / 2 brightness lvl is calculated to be 0.918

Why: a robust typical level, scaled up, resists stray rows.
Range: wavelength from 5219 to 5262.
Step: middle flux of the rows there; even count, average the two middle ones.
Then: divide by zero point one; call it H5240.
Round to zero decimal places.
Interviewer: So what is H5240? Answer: 79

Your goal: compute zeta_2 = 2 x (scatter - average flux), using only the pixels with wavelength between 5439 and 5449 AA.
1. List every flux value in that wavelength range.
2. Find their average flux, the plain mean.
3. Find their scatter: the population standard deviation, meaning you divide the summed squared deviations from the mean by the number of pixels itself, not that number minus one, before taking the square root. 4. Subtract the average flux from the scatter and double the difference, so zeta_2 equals -16.2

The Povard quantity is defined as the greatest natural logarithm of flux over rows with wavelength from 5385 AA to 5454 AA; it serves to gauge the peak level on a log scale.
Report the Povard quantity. 2.20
